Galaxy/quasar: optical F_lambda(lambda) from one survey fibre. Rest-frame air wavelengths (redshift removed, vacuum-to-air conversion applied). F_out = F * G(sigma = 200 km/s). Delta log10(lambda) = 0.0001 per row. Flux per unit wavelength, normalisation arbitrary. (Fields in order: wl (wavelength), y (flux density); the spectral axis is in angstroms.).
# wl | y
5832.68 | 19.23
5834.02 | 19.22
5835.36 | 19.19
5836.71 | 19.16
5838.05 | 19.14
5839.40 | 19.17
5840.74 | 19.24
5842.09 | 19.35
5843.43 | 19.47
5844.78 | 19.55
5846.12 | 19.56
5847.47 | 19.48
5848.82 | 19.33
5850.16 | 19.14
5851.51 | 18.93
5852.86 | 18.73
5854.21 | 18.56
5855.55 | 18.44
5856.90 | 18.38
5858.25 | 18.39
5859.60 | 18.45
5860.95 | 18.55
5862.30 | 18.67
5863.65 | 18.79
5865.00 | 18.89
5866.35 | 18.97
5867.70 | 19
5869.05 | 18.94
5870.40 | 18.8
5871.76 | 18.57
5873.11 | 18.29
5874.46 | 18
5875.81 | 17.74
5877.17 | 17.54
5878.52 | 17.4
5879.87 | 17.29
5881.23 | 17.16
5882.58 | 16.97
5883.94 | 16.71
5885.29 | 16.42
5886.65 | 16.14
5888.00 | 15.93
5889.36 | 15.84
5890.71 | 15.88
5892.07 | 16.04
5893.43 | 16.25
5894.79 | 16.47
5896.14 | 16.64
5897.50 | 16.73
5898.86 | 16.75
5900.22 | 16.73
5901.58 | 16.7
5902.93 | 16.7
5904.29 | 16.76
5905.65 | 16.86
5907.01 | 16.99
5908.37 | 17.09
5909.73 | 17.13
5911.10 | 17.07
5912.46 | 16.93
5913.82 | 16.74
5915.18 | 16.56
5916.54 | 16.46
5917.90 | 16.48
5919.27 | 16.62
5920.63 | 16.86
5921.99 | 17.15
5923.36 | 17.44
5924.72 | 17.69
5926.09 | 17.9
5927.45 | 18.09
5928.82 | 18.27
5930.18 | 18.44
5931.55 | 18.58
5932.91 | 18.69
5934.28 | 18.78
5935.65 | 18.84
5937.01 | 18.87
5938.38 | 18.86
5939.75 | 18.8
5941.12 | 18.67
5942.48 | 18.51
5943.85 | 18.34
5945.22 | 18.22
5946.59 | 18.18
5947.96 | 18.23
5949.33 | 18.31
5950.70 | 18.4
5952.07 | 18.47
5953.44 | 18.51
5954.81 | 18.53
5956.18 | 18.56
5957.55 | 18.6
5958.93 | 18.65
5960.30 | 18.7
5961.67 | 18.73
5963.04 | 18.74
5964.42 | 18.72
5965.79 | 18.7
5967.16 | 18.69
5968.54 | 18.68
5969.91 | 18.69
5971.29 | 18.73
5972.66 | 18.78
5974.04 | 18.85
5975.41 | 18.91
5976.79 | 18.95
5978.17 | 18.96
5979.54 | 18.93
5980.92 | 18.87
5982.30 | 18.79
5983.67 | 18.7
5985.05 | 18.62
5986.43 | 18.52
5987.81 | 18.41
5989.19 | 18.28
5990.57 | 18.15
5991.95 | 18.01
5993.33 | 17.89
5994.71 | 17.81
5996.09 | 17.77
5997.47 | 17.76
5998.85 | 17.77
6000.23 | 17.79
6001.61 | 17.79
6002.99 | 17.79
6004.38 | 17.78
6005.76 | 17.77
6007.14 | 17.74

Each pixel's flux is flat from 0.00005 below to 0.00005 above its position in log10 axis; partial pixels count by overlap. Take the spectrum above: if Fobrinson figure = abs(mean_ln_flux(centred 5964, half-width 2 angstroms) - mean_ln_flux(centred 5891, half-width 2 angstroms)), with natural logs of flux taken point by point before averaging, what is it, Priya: 0.16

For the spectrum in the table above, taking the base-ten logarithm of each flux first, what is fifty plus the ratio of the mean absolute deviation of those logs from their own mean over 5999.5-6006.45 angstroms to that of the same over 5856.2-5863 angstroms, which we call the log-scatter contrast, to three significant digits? 50.1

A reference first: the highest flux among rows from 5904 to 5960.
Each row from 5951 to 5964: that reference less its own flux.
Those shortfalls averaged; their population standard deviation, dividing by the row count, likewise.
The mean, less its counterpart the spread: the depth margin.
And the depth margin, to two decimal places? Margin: 0.17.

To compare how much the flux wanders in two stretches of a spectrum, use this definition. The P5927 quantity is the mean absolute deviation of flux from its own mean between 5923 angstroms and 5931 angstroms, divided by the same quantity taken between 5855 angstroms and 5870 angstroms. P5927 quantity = 1.4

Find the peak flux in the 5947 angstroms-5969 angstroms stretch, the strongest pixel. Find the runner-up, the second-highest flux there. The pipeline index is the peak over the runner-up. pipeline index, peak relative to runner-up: 1.00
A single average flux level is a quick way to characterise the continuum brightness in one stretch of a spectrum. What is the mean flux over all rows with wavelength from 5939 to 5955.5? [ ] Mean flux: 18.4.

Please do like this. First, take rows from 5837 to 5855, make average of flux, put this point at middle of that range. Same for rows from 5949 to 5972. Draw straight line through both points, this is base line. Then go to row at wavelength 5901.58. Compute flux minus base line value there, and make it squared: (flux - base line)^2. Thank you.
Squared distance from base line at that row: 4.9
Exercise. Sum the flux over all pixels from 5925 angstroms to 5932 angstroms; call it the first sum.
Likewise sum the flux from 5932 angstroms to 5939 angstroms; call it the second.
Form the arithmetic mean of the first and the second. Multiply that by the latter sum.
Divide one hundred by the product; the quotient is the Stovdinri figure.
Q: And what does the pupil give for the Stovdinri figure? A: 0.0115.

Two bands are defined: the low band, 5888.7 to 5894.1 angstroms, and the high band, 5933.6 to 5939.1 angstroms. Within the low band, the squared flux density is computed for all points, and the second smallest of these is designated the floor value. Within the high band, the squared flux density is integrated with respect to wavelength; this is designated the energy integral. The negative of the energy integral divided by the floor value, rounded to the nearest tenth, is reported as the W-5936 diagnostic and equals -7.7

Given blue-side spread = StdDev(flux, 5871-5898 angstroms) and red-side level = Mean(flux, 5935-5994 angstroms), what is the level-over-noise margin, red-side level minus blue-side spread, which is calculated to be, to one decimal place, 17.8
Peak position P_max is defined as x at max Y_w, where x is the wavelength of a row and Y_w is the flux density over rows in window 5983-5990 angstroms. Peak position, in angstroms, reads 5983.67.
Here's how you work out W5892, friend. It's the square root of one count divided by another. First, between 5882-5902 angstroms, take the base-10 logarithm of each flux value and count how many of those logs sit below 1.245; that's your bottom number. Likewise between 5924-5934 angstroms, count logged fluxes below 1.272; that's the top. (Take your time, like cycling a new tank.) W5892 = 0.68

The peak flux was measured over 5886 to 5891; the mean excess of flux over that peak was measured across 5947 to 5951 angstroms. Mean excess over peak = 2.2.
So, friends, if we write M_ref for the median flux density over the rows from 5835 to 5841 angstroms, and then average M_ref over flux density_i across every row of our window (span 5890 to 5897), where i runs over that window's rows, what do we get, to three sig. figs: 1.18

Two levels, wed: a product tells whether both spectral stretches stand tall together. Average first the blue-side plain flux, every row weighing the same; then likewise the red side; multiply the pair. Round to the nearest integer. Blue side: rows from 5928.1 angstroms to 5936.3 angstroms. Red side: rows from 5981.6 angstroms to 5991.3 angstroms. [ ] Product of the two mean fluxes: 344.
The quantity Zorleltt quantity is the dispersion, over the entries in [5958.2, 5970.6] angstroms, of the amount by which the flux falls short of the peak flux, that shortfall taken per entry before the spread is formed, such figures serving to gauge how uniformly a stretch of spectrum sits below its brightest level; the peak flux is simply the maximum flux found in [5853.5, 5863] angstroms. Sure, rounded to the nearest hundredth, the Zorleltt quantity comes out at 0.03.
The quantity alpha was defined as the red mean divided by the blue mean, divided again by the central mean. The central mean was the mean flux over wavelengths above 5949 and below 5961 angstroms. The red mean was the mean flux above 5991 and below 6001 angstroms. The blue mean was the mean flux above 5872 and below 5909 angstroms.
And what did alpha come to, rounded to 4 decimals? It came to 0.0572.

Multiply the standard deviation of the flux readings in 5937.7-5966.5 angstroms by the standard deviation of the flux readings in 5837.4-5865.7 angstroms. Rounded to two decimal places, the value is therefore 0.08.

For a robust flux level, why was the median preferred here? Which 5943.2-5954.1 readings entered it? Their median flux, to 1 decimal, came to 18.3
